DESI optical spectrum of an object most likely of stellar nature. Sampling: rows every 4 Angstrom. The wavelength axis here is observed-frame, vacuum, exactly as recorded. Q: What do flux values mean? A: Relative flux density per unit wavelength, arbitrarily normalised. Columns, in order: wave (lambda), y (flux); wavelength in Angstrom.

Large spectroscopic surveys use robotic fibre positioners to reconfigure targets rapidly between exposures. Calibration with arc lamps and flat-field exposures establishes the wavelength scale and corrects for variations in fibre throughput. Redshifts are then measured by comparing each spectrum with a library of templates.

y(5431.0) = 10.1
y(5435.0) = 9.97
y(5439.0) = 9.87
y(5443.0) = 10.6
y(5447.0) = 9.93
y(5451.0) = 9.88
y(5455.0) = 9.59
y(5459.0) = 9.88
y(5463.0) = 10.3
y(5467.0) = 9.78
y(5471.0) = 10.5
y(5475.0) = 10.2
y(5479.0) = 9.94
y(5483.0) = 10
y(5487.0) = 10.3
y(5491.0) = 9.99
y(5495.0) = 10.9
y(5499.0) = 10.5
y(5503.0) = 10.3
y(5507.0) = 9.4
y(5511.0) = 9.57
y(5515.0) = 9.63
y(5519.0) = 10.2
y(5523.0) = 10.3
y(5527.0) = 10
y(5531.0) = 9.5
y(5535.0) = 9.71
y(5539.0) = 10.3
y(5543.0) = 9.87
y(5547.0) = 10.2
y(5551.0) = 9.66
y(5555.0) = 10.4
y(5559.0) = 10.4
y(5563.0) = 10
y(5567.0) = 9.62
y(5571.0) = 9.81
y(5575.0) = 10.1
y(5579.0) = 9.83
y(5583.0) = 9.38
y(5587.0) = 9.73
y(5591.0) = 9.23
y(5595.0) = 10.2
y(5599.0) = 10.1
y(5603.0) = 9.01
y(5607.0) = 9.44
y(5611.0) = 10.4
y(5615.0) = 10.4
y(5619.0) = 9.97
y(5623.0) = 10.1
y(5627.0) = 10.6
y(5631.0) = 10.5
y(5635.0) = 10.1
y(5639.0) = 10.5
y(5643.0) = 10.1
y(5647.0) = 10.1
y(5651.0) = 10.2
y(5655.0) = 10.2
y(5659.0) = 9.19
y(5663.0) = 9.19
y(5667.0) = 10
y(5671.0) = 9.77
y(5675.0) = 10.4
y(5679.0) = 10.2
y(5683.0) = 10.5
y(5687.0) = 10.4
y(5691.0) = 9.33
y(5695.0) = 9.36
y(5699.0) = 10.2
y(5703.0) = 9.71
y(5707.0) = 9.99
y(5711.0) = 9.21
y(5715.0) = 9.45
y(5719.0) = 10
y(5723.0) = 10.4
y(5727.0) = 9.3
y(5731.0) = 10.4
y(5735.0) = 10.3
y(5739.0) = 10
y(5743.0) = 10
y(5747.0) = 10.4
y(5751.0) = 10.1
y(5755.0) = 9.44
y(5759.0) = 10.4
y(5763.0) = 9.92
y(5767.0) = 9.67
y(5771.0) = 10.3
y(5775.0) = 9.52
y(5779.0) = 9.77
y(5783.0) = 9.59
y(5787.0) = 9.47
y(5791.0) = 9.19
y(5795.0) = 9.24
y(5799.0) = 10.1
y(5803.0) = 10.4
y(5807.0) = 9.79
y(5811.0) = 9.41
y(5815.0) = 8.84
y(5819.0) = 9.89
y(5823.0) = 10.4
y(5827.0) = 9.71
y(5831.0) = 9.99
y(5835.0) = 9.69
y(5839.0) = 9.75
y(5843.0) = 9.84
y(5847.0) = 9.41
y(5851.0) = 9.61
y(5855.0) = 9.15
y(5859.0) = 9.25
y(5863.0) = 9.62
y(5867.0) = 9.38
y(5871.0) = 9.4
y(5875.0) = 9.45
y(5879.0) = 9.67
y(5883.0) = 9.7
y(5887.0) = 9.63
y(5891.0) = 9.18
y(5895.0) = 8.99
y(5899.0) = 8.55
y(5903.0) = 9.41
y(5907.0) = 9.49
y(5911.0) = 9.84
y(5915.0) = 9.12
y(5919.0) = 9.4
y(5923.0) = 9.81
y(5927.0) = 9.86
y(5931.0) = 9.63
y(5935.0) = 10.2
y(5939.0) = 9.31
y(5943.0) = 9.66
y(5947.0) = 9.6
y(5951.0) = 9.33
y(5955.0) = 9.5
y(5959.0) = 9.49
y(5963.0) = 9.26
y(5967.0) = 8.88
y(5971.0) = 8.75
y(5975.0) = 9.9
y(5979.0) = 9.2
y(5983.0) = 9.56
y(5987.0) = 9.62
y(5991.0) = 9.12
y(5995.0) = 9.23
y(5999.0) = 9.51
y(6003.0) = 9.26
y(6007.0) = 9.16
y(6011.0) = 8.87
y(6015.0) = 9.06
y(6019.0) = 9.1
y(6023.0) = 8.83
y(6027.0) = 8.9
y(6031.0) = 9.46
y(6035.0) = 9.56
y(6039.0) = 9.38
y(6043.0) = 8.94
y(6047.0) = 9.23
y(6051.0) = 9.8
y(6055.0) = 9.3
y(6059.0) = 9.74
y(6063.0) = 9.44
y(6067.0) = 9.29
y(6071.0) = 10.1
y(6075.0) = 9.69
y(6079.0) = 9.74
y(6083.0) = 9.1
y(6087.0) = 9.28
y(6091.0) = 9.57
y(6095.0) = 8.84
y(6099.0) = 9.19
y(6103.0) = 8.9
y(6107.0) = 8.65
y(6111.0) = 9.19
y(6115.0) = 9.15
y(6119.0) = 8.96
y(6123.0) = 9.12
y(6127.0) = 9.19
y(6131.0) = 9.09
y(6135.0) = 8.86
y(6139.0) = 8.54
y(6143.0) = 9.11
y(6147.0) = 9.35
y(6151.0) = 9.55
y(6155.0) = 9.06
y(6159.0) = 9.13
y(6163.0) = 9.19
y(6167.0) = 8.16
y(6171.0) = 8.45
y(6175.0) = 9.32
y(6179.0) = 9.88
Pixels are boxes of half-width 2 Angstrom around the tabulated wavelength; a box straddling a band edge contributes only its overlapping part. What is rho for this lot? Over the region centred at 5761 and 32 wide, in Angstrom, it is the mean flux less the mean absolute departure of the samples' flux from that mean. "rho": 9.6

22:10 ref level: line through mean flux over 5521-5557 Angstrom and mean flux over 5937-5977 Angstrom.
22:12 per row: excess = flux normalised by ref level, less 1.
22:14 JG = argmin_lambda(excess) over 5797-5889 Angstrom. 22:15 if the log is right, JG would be 5815.0 Angstrom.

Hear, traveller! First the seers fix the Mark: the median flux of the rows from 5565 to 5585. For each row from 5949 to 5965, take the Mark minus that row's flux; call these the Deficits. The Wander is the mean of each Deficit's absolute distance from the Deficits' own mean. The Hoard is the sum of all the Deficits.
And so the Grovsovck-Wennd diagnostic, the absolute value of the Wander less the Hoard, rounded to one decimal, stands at 1.6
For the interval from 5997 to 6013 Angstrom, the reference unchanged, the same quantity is 2.3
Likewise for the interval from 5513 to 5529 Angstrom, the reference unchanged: 1.1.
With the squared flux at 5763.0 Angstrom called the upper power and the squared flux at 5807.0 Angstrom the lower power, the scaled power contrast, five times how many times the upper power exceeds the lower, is 5.13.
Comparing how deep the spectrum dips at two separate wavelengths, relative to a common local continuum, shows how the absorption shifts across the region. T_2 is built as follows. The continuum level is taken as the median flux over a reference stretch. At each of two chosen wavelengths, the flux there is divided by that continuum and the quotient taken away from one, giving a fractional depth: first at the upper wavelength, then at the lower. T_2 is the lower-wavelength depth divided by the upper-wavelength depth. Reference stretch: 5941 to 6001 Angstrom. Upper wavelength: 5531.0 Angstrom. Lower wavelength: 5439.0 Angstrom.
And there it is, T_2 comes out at 38.0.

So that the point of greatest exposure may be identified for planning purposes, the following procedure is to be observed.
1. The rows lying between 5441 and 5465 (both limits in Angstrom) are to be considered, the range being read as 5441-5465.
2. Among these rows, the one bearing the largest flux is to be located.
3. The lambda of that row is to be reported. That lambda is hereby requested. 5443.0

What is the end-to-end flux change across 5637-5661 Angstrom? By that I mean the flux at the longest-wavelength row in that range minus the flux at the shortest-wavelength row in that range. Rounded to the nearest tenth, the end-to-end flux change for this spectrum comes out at -1.3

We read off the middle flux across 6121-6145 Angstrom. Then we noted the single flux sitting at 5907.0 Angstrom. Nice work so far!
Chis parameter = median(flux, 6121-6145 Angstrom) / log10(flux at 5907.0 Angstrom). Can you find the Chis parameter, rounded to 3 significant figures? 9.31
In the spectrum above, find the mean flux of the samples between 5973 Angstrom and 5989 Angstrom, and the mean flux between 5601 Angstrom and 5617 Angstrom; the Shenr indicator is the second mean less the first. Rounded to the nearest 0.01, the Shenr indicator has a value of 0.24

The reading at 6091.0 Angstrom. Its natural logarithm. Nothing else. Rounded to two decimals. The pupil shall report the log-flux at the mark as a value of 2.26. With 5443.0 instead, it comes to 2.36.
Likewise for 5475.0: 2.32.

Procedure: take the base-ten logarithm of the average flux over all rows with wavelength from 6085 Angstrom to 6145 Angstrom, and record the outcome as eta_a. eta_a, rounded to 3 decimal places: 0.956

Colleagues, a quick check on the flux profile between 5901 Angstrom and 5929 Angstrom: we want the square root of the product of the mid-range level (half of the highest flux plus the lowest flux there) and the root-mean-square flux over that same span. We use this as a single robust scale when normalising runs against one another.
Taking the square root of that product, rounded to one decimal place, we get 9.5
